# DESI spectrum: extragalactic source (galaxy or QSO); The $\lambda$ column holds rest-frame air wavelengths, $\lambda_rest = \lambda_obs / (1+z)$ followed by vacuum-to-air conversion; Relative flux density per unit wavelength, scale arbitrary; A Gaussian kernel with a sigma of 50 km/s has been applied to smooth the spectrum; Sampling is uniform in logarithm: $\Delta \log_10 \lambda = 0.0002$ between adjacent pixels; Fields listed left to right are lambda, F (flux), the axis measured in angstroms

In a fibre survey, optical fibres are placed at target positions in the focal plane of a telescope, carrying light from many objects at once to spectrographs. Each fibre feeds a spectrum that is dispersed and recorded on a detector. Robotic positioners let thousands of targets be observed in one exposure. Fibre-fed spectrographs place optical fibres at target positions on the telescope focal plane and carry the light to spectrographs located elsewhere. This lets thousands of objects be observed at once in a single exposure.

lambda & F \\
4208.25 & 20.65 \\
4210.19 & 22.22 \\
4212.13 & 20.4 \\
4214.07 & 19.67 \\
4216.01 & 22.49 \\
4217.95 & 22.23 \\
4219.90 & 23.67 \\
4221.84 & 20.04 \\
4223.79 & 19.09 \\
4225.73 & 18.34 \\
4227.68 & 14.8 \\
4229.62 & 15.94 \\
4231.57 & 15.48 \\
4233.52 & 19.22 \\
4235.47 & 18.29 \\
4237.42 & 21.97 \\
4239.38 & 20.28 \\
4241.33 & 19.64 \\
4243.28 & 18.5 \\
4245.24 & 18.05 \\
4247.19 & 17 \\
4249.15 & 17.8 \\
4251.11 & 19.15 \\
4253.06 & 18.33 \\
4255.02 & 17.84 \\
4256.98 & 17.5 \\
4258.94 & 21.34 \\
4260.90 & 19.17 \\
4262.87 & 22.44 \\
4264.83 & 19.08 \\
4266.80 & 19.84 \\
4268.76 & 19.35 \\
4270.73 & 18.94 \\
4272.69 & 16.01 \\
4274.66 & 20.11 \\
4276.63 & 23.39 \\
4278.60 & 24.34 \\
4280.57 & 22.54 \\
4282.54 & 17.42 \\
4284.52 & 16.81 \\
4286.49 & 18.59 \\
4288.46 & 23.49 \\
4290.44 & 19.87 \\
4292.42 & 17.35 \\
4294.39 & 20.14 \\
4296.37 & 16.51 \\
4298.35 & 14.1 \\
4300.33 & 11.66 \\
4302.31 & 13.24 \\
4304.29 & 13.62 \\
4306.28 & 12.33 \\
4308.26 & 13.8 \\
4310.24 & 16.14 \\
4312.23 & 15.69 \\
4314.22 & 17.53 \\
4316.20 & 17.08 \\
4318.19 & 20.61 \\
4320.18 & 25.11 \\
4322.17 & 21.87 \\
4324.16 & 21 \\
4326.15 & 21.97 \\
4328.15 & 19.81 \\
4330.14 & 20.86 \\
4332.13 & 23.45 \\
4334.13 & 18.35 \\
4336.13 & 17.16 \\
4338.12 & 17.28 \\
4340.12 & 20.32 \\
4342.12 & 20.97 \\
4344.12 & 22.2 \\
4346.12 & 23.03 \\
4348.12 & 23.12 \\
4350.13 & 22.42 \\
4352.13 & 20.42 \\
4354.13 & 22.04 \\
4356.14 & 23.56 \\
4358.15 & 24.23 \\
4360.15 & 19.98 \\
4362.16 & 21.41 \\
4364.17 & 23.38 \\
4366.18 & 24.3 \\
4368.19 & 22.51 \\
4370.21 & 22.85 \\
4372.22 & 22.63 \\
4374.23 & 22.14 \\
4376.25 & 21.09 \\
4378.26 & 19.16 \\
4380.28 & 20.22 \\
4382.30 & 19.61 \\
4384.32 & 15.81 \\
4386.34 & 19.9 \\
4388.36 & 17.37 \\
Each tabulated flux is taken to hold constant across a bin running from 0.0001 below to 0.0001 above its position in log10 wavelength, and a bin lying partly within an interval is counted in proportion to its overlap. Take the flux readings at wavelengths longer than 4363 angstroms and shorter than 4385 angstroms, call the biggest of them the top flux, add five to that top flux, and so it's 29.30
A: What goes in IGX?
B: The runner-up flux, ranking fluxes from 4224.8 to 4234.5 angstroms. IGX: 18.34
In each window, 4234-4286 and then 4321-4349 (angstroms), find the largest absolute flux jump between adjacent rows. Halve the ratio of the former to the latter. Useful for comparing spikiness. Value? 0.50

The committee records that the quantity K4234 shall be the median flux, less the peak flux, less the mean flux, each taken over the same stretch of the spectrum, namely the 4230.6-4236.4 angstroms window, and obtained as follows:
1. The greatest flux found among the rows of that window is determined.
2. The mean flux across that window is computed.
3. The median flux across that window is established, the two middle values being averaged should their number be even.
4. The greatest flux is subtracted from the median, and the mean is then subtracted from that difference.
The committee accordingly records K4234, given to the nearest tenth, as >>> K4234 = -18.6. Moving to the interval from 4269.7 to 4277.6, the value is -23.5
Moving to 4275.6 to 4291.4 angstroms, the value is -23.9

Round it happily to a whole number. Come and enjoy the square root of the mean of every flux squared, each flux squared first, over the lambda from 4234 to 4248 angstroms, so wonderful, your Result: 19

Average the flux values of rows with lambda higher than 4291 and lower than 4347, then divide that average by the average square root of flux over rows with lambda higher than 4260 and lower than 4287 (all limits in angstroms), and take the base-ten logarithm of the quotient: 0.61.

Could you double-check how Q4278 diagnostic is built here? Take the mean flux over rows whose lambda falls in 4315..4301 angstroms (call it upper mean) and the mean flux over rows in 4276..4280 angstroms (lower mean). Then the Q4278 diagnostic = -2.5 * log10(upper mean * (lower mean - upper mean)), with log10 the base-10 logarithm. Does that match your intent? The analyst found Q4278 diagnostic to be -5.3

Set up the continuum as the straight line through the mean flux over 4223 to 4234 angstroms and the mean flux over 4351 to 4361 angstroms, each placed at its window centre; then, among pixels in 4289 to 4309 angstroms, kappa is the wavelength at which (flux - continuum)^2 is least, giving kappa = 4290.44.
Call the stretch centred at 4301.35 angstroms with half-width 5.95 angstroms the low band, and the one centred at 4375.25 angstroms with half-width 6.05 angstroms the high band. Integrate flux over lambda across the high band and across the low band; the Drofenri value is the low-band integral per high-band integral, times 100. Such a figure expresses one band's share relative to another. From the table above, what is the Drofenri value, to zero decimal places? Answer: 63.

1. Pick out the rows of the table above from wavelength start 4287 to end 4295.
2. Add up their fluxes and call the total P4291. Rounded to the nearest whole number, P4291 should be 81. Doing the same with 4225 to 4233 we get 65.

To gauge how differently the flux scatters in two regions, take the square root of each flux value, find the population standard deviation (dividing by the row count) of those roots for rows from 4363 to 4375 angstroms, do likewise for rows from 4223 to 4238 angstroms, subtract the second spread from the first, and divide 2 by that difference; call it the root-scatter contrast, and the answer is -11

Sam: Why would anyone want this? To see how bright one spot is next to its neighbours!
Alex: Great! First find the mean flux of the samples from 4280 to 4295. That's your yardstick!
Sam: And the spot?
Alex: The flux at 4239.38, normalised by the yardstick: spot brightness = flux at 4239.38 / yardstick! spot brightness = 1.04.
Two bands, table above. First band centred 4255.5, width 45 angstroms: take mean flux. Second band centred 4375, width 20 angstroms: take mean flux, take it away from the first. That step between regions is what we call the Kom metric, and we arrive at -1.8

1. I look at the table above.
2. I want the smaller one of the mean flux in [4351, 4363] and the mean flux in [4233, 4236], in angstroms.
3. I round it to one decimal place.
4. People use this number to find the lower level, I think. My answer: 18.8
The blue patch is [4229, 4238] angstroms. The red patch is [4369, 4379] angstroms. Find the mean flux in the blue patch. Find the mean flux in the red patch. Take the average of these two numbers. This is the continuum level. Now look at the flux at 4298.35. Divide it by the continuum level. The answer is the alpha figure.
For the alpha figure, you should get 0.71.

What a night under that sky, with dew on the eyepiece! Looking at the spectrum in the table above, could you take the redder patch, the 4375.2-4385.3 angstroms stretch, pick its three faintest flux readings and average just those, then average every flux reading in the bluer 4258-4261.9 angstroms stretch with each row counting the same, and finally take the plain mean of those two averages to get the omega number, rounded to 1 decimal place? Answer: 19.2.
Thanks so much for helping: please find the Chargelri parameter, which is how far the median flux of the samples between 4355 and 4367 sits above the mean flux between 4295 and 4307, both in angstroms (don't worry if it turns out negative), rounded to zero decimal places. 10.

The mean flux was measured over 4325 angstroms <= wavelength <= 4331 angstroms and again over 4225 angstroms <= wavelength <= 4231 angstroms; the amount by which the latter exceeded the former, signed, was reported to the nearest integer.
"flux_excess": -5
